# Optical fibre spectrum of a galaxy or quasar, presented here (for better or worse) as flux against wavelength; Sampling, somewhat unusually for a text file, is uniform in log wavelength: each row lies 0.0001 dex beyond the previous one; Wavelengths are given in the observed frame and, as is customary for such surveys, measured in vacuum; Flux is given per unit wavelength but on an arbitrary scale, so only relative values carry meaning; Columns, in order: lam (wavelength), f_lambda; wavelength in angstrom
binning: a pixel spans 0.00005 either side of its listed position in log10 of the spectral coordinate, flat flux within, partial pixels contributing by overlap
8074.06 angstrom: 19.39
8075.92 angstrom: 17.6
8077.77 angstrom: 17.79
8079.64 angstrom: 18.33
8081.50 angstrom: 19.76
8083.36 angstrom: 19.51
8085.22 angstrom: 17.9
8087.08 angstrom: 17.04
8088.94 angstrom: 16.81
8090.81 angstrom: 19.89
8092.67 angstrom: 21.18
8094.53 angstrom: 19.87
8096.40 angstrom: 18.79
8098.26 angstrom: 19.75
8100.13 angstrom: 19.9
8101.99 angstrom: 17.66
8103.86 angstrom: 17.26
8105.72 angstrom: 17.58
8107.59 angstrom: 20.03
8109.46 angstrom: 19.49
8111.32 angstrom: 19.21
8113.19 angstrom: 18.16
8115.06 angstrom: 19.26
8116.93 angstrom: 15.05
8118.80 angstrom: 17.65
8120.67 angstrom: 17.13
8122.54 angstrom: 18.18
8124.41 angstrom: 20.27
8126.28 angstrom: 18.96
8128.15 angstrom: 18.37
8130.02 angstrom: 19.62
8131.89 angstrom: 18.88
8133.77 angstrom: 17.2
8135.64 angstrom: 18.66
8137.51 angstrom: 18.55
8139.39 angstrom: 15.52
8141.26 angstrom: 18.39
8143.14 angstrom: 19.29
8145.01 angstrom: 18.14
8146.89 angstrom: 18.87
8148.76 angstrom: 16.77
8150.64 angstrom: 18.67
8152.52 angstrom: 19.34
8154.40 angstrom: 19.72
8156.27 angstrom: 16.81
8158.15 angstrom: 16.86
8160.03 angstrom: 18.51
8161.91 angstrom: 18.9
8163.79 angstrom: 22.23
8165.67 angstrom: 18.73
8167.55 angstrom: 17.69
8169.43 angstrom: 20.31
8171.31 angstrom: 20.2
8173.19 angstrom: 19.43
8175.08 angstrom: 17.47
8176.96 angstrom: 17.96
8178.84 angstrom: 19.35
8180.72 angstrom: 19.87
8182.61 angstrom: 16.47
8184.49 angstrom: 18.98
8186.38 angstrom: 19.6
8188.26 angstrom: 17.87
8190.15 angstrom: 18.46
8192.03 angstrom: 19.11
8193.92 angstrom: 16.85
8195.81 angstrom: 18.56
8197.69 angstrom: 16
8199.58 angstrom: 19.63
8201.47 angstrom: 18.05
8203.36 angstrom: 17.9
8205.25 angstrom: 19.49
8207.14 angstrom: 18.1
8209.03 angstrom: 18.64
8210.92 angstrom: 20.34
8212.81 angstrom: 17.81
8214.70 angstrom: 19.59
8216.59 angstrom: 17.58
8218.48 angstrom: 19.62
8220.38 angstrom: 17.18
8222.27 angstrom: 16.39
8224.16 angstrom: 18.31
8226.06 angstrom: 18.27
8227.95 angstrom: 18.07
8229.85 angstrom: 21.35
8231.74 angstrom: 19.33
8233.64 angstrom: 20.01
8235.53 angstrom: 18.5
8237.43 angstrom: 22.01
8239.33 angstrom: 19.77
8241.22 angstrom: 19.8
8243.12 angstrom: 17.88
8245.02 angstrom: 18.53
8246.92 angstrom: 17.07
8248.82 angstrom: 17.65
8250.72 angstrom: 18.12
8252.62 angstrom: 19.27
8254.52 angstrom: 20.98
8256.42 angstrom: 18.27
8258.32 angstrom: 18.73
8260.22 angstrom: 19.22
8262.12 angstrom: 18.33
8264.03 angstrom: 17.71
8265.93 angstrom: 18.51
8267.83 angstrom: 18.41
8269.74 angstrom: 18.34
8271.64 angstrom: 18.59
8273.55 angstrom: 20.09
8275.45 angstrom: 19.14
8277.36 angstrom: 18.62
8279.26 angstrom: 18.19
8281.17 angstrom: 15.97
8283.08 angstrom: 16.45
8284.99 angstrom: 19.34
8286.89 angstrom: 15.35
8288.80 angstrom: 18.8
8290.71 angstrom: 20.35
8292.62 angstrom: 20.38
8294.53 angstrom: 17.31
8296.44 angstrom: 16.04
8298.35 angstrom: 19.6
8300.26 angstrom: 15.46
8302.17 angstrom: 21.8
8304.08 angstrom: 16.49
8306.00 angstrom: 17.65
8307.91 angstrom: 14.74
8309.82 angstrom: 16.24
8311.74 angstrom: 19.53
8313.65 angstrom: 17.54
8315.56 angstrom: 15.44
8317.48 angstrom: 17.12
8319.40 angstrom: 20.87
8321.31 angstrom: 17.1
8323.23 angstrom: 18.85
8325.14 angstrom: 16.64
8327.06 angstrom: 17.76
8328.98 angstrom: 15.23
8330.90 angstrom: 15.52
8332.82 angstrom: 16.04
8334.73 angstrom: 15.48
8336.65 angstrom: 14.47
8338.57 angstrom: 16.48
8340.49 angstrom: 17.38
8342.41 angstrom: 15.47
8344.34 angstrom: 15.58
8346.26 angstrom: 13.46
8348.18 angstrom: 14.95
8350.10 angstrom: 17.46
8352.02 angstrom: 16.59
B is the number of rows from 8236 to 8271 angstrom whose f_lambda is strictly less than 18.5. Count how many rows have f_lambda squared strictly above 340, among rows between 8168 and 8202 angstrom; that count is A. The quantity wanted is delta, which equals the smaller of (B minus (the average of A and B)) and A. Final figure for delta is -1.0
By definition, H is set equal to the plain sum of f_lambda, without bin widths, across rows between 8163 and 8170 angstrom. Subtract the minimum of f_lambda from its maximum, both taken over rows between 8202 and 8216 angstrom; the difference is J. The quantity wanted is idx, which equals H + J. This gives 81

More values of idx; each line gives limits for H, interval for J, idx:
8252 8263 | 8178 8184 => 118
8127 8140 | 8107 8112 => 128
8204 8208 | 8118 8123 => 39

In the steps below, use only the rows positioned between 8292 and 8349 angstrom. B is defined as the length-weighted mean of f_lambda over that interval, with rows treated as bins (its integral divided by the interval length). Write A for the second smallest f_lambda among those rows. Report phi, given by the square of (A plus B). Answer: 982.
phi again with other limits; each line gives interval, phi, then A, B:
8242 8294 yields 1185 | 15.97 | 18.4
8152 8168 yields 1270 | 16.86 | 18.8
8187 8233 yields 1214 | 16.39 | 18.5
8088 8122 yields 1253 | 16.81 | 18.6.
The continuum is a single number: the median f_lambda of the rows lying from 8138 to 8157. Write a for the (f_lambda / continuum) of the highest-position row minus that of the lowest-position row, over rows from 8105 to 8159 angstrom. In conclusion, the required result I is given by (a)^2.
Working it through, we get 0.002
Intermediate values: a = -0.04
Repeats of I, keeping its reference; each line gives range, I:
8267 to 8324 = 0.001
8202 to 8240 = 0.010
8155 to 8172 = 0.033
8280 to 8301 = 0.001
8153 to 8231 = 0.008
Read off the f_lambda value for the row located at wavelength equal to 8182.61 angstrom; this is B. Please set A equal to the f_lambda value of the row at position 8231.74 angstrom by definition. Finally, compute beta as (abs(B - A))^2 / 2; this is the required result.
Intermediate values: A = 19.33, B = 16.47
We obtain 4.1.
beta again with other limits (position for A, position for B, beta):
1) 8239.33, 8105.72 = 2.4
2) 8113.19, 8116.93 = 4.8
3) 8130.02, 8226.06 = 0.9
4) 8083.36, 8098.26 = 0.0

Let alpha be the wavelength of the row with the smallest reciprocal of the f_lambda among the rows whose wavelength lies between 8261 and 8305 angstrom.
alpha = 8302.17 angstrom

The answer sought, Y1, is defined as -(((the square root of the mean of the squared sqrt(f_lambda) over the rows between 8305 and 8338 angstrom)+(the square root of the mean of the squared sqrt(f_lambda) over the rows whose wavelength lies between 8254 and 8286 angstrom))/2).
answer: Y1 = -4.20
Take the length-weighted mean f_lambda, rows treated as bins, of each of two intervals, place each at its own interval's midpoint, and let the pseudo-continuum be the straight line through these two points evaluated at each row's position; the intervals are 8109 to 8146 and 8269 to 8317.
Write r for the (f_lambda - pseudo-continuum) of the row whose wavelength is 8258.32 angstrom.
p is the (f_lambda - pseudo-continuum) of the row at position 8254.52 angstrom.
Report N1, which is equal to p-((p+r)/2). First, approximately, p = 3.0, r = 1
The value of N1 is 1.1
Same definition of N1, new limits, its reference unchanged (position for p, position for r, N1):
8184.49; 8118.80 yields 0.7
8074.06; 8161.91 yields 0.1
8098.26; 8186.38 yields 0.0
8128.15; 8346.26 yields 2.2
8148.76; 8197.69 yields 0.3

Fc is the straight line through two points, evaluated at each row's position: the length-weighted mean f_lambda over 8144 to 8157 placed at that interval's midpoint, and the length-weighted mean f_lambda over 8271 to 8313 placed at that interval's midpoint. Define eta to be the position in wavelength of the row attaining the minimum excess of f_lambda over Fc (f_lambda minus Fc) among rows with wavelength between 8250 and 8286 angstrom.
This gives 8281.17 angstrom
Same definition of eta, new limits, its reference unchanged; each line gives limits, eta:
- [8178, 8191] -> 8182.61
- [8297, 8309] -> 8307.91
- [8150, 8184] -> 8182.61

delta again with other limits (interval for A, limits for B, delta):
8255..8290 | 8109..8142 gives 0.0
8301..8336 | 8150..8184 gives 1.0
